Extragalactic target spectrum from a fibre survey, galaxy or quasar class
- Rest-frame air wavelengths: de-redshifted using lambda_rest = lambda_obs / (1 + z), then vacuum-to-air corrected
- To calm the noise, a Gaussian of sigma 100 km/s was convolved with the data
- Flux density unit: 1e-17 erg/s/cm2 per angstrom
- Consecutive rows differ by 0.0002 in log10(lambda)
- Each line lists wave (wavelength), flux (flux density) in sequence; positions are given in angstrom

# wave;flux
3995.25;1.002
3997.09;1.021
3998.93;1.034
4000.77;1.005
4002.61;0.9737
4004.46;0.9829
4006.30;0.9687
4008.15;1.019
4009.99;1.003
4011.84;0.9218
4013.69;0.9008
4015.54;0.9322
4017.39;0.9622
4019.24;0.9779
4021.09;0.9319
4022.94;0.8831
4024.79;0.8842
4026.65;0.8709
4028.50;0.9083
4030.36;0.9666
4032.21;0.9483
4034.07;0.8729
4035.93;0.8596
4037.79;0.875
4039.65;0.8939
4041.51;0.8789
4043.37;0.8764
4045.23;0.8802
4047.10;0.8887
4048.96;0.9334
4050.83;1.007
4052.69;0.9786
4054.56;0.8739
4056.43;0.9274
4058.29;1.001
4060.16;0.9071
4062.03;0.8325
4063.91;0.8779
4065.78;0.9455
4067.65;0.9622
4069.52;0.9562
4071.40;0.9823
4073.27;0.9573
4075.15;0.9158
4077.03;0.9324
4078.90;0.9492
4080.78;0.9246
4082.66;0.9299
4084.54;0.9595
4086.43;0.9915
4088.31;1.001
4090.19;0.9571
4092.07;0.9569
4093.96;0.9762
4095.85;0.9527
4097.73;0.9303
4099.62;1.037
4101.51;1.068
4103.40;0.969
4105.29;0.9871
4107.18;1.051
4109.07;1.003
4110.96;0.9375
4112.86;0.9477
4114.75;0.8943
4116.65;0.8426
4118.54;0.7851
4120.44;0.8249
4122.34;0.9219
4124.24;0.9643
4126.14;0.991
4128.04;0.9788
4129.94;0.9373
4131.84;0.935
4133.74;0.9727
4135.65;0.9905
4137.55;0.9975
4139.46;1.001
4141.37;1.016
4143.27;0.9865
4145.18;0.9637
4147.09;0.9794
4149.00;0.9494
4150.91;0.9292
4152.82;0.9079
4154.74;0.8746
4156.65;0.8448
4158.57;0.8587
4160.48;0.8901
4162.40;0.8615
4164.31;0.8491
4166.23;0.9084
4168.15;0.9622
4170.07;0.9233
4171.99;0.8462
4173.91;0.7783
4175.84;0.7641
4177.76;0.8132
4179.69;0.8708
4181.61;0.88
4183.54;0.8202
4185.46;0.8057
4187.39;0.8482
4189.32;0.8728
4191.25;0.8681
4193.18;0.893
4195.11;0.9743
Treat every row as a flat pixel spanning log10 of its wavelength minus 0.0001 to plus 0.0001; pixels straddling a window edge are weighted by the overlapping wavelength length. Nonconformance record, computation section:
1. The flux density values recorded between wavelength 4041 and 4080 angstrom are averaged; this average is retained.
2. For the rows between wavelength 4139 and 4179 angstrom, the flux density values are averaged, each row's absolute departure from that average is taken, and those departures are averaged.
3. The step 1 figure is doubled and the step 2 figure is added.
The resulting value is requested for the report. 1.91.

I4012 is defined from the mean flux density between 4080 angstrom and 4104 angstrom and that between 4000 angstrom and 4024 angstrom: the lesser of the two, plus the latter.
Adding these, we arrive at 1.92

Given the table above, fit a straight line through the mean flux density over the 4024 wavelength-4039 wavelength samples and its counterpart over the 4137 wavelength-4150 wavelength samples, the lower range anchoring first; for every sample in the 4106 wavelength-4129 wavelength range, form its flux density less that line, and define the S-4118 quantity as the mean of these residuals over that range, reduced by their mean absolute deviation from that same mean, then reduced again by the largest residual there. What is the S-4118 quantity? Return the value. -0.193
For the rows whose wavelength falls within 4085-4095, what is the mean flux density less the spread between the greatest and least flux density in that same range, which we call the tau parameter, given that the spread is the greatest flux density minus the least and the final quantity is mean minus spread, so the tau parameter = 0.93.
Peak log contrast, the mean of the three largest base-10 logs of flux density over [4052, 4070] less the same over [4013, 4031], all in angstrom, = 0.01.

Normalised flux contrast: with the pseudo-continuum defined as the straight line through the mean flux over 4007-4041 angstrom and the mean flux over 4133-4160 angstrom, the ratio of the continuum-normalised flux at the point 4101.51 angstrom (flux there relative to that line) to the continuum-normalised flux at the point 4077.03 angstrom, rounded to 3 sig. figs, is 1.14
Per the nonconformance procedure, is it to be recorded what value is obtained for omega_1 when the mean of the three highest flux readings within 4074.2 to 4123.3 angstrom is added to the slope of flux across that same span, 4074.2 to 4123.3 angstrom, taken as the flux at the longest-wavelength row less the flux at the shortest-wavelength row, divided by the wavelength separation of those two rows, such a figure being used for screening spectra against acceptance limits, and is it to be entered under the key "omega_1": 1.05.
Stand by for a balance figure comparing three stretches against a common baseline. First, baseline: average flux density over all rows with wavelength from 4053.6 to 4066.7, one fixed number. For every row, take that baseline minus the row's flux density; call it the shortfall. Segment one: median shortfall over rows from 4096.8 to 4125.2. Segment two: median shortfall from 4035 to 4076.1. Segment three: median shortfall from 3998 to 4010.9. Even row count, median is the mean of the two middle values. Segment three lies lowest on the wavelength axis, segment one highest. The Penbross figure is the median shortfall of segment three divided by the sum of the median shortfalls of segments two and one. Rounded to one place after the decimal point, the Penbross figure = 2.3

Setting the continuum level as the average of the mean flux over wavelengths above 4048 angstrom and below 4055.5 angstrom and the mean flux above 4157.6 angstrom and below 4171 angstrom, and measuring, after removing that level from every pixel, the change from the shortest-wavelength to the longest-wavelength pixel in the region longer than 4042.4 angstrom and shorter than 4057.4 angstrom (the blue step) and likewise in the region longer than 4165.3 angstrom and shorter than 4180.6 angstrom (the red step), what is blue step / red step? -1.4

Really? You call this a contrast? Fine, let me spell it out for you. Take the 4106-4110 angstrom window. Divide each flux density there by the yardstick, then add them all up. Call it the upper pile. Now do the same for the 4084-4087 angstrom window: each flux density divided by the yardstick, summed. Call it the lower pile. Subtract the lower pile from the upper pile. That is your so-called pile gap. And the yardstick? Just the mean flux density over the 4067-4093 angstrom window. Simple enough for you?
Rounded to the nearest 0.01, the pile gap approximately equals 0.11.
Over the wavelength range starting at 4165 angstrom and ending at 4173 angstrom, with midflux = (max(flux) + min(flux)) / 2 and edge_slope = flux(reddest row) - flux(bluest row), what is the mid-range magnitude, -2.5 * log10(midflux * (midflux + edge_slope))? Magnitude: 0.296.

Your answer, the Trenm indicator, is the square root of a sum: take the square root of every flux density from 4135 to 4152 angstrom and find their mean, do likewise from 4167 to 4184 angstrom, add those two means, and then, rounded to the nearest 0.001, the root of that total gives 1.383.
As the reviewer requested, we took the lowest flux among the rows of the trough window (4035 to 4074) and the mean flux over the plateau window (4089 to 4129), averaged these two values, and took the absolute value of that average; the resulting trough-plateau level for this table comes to 0.892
